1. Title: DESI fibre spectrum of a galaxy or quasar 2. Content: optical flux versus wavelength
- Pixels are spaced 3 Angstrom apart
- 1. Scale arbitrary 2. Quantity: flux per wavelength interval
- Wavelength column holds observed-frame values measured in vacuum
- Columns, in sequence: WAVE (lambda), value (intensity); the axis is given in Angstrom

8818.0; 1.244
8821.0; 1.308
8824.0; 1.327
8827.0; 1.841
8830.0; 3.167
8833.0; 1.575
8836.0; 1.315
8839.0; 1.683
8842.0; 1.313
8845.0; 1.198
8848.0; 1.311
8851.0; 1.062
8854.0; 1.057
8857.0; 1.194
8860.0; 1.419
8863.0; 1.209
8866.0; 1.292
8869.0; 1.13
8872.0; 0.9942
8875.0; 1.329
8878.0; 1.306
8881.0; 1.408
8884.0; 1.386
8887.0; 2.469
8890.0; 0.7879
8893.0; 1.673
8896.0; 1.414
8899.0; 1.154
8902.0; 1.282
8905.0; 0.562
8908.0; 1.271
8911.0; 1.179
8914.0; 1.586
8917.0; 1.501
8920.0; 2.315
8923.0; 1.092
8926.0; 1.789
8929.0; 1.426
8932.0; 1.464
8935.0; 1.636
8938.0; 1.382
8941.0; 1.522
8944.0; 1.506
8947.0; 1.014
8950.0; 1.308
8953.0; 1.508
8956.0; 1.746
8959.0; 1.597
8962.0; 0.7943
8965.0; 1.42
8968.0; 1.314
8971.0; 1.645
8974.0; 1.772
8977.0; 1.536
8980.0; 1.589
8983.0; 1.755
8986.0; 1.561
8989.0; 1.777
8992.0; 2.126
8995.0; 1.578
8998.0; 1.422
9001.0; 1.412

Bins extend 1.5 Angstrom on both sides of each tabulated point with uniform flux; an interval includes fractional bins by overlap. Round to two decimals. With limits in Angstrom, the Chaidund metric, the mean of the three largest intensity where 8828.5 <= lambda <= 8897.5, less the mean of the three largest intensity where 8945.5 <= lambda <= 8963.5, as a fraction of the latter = 0.51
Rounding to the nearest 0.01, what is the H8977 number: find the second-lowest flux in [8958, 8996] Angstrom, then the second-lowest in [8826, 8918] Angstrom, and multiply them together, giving 1.04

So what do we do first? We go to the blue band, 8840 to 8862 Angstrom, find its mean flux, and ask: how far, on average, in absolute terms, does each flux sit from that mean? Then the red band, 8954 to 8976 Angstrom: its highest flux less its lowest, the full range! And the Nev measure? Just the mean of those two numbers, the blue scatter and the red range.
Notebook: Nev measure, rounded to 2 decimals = 0.54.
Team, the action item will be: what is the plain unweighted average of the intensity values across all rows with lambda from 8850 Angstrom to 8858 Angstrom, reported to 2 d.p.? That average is 1.10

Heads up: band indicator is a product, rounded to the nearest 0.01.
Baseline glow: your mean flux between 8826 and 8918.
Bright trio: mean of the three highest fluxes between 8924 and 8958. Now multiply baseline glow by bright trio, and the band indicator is 2.39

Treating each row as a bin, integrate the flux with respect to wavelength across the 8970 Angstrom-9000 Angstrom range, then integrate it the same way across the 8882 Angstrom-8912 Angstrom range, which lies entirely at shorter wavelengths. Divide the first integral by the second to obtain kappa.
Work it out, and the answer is 1.27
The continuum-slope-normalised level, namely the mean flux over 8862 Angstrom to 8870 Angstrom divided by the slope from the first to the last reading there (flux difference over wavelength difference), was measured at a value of -92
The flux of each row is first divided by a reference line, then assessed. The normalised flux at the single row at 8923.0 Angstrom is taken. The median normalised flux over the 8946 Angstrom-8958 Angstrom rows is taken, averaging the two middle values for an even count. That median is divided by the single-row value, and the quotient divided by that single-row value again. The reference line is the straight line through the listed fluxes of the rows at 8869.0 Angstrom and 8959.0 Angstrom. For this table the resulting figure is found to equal 1.5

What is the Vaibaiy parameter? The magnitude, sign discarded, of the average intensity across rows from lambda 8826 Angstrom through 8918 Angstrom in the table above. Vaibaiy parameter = 1.39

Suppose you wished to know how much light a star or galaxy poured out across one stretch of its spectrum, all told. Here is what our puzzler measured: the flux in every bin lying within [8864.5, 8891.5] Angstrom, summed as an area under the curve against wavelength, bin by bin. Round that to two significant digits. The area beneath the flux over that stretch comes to 36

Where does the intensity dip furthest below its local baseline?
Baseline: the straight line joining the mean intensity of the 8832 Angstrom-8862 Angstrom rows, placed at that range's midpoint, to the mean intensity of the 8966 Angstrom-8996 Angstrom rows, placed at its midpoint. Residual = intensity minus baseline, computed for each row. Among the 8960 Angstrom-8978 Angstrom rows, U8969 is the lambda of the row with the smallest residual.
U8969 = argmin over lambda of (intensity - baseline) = 8962.0 Angstrom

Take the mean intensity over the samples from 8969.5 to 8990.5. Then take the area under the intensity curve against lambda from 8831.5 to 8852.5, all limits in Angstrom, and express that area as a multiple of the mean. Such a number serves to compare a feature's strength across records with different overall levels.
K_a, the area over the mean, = 17.1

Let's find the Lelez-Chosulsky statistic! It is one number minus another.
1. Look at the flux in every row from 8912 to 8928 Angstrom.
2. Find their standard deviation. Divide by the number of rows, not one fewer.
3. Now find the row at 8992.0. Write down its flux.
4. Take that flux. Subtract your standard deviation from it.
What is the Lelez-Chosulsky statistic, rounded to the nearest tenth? 1.7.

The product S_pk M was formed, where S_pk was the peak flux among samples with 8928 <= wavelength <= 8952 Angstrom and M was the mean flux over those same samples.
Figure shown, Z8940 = 2.3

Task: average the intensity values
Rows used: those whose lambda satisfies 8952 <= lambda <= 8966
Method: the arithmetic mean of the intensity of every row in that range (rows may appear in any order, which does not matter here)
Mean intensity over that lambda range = 1.4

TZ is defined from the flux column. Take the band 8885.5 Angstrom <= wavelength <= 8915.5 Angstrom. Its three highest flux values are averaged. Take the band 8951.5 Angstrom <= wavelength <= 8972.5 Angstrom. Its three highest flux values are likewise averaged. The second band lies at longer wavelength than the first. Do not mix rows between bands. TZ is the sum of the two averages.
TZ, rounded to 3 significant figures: 3.57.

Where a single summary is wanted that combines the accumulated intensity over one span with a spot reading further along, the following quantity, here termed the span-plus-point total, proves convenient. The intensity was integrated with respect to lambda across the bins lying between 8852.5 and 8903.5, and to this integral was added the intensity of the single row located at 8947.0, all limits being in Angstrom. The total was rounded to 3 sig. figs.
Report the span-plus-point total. 68.5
